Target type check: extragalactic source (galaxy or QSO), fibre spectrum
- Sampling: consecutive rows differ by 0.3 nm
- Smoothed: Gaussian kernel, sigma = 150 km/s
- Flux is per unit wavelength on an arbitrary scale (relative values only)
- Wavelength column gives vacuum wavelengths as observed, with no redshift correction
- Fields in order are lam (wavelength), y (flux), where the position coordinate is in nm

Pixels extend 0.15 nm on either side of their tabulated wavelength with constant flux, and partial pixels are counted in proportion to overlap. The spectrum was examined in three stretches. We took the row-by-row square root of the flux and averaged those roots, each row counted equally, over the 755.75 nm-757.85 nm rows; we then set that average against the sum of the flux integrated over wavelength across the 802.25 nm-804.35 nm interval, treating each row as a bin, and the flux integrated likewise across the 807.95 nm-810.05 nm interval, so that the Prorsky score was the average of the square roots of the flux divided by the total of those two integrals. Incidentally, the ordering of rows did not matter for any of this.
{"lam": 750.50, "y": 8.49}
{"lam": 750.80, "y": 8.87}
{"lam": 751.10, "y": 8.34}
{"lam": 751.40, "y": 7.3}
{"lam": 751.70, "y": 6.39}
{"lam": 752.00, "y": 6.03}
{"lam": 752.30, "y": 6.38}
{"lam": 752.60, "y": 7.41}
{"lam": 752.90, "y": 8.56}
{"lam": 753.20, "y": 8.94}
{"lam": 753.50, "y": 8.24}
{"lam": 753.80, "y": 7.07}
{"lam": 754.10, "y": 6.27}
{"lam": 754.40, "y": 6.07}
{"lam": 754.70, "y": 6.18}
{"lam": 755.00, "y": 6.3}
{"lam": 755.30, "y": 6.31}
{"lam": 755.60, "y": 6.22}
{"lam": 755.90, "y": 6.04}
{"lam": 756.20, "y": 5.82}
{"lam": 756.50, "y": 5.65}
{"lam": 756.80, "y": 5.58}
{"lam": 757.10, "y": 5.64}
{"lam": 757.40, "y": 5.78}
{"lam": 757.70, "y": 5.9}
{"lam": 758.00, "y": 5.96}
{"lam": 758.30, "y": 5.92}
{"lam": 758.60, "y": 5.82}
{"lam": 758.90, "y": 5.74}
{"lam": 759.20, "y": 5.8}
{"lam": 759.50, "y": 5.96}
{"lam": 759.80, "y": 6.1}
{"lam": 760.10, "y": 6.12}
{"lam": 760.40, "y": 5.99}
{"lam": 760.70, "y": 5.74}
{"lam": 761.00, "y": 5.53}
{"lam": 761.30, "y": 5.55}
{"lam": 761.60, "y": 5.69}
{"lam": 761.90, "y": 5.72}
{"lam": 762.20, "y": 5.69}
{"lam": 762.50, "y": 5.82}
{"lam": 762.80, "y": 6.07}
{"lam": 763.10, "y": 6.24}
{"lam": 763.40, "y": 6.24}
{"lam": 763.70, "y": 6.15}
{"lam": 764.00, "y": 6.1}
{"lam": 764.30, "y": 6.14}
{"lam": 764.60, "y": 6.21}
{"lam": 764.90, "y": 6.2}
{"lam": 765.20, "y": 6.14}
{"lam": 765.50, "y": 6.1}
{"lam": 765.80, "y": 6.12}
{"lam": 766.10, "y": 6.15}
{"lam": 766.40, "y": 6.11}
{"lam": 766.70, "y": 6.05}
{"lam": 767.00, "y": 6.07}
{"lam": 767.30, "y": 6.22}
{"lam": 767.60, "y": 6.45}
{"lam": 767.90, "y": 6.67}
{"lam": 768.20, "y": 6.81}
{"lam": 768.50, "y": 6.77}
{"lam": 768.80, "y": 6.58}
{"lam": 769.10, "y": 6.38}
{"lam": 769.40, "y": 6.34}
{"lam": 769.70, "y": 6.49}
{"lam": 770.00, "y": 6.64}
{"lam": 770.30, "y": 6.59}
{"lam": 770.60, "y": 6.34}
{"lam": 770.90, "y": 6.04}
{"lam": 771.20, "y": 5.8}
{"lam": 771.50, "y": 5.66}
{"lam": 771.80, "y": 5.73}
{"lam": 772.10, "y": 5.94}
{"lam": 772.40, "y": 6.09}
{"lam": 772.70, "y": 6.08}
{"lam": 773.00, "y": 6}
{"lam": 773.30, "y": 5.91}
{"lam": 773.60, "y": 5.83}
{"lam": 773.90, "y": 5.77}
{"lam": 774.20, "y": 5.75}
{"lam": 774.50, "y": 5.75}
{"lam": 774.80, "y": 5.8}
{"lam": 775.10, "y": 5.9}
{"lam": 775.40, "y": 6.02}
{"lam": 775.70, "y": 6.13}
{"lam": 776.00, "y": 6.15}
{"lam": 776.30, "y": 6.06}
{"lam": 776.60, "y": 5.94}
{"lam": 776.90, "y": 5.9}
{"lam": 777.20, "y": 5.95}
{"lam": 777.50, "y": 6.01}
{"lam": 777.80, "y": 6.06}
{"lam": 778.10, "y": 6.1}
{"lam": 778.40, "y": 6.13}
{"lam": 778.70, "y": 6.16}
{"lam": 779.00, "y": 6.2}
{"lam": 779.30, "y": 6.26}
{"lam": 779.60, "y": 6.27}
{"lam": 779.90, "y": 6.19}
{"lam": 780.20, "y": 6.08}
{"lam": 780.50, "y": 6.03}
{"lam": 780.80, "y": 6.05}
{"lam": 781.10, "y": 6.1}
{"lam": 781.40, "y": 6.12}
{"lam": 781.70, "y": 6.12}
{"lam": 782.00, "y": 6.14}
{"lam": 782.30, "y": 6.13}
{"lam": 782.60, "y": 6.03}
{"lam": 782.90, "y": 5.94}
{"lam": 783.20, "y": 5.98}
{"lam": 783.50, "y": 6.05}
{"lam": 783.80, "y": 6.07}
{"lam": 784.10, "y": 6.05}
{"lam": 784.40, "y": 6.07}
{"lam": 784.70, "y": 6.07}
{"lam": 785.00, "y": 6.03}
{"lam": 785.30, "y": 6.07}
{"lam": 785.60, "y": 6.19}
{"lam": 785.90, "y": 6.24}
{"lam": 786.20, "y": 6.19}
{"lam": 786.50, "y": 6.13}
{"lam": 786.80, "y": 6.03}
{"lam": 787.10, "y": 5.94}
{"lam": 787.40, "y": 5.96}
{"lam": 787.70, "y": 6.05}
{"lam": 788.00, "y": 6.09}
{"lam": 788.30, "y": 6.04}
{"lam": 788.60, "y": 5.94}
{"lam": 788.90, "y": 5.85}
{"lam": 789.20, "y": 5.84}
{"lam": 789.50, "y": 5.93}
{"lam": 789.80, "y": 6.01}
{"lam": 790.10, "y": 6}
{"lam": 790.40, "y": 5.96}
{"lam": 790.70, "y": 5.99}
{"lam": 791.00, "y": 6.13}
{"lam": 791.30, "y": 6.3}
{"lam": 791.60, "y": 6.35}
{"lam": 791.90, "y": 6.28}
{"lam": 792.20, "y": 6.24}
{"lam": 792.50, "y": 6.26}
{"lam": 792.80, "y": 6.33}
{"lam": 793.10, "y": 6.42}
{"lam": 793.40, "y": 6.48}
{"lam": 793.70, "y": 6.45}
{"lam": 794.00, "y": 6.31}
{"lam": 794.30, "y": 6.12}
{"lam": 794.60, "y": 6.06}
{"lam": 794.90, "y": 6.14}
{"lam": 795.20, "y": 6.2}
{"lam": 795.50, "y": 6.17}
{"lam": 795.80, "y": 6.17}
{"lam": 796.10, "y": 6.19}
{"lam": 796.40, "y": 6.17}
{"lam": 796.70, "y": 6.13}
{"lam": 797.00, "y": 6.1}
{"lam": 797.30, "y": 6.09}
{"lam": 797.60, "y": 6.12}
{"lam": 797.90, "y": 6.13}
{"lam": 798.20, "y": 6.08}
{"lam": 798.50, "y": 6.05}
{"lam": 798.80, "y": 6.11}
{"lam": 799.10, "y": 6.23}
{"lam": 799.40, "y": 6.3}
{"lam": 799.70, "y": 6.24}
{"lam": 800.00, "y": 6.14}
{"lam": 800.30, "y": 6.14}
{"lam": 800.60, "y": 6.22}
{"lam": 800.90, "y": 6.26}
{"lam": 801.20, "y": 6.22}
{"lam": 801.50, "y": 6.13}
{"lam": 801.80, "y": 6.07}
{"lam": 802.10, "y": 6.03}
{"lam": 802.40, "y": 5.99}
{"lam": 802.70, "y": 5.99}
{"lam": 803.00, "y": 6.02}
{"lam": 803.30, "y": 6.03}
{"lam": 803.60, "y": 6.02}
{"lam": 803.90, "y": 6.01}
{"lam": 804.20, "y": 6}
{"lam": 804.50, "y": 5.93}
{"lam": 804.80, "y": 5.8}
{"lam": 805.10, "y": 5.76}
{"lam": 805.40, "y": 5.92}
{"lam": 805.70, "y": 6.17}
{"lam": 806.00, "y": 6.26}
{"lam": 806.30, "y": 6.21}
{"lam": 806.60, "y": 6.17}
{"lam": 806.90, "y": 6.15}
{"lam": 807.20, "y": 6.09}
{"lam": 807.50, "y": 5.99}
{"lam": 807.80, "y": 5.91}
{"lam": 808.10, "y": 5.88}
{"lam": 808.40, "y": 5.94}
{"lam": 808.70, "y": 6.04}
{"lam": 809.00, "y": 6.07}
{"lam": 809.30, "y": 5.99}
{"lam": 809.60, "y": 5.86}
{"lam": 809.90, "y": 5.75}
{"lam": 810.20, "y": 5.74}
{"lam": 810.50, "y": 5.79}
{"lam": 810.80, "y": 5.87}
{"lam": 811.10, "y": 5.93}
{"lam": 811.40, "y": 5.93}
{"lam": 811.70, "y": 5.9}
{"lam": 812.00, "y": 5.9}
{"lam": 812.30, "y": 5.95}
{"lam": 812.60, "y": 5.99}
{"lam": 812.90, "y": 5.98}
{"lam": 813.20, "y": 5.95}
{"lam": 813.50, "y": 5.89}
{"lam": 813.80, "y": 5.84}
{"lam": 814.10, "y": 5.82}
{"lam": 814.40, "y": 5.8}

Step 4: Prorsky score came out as 0.096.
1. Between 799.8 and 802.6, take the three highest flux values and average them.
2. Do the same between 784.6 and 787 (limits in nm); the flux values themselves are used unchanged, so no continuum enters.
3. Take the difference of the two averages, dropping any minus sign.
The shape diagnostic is 0.03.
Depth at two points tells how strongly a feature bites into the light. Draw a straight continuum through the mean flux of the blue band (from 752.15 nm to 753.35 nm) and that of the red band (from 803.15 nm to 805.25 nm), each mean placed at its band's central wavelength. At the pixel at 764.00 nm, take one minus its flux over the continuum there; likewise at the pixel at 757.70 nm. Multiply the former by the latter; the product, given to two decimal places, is 0.04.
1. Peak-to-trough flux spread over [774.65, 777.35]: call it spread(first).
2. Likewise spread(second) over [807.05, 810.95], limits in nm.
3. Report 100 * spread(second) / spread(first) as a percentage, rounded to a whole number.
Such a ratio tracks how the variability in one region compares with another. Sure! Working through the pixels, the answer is 100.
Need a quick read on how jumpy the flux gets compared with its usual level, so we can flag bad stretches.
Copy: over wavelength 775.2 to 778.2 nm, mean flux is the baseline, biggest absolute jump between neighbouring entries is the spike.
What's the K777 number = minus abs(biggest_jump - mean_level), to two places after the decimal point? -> -5.91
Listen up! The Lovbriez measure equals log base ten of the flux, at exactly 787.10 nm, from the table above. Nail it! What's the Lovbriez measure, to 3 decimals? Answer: 0.774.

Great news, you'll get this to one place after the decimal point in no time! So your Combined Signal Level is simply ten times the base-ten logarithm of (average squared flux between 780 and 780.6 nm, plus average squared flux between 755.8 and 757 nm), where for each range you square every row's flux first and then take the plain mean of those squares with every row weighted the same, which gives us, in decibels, 18.5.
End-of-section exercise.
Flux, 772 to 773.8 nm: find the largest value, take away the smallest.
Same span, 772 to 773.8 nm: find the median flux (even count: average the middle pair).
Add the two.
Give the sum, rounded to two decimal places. 6.23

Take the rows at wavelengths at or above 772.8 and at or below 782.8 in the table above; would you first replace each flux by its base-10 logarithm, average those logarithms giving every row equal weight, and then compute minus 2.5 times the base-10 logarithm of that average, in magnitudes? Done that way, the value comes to 0.269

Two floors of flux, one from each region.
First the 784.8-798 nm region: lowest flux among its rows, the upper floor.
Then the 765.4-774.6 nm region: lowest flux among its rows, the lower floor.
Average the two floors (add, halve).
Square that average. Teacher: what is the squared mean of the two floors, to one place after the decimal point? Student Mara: 33.1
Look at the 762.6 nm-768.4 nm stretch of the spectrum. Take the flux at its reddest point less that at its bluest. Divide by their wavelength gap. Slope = 0.14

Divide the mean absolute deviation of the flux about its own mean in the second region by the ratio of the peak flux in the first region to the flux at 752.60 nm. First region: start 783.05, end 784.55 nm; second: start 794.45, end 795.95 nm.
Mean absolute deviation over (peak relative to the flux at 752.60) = 0.047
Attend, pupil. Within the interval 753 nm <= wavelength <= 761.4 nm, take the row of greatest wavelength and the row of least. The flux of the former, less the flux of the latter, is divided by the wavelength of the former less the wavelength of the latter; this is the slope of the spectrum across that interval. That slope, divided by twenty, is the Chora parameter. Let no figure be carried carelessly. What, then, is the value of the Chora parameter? -0.021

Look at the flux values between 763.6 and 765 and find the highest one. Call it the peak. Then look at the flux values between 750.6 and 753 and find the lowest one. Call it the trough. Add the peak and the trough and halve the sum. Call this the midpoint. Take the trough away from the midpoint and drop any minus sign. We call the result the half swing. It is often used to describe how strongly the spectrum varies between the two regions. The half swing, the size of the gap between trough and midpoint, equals 0.090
